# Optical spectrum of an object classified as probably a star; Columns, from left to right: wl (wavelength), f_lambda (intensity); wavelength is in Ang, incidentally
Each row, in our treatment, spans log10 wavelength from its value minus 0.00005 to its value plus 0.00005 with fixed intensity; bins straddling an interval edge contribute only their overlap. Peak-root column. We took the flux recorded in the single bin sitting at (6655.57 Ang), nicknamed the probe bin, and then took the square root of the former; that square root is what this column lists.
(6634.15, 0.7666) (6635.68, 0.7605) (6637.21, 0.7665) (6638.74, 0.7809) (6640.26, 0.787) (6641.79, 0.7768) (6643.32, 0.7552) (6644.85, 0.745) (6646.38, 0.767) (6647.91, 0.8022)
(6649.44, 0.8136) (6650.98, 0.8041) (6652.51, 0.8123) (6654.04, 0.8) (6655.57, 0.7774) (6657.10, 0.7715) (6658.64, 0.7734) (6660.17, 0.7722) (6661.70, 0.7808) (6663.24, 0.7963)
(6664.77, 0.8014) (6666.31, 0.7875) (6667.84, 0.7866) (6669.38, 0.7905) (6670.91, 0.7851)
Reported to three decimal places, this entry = 0.882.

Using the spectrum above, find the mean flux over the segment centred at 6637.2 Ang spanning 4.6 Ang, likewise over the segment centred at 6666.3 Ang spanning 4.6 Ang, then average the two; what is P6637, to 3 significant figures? 0.781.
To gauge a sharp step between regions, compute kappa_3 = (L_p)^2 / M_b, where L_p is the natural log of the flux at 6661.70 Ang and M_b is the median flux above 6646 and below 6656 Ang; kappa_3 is 0.076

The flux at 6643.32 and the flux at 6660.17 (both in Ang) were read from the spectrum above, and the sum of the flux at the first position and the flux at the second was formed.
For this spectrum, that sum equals 1.53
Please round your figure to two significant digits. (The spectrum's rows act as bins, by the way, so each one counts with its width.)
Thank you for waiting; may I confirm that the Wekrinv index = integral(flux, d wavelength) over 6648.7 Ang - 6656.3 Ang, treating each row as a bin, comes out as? 6.1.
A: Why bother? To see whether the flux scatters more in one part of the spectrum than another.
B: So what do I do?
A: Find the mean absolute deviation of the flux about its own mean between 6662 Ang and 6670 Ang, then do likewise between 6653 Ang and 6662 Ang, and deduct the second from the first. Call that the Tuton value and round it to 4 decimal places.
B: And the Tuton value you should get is -0.0023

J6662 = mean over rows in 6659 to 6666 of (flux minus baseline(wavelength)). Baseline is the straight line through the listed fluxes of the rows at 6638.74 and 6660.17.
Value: 0.016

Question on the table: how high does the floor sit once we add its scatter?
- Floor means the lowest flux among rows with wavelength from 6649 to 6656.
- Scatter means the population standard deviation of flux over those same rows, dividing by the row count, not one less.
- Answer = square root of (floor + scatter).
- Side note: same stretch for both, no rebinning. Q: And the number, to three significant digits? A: 0.889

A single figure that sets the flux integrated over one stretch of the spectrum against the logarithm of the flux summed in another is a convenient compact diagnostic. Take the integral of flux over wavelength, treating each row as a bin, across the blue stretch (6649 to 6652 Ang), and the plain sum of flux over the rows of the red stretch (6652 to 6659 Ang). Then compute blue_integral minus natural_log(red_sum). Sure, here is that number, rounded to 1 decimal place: 1.1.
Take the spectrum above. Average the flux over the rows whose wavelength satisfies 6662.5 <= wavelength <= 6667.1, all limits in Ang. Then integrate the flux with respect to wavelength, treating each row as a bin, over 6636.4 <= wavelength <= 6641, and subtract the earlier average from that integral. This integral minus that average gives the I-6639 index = 3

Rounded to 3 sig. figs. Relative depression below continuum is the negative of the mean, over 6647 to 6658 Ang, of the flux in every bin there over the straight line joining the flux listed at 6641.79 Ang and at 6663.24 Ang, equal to -1.01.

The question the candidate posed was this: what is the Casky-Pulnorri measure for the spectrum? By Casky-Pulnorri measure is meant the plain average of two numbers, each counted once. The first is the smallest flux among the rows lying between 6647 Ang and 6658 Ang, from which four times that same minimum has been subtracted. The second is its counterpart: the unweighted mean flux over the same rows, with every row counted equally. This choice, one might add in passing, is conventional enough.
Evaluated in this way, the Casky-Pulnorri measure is -0.759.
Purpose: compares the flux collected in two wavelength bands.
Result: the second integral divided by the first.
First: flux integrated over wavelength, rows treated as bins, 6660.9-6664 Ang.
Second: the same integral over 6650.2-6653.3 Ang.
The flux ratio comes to 1.02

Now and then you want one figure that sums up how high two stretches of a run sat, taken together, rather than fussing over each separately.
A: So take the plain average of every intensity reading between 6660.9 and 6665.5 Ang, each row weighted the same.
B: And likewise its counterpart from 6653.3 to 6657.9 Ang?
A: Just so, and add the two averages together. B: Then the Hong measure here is 1.58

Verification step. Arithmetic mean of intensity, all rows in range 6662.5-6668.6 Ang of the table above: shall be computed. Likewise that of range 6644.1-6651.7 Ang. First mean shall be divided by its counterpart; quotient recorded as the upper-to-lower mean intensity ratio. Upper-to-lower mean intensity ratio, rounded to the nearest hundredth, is 1.01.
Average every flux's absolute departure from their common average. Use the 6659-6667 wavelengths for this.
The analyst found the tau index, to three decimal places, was 0.009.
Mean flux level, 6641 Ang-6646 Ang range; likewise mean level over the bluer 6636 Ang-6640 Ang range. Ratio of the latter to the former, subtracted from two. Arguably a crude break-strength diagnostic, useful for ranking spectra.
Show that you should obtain 0.98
